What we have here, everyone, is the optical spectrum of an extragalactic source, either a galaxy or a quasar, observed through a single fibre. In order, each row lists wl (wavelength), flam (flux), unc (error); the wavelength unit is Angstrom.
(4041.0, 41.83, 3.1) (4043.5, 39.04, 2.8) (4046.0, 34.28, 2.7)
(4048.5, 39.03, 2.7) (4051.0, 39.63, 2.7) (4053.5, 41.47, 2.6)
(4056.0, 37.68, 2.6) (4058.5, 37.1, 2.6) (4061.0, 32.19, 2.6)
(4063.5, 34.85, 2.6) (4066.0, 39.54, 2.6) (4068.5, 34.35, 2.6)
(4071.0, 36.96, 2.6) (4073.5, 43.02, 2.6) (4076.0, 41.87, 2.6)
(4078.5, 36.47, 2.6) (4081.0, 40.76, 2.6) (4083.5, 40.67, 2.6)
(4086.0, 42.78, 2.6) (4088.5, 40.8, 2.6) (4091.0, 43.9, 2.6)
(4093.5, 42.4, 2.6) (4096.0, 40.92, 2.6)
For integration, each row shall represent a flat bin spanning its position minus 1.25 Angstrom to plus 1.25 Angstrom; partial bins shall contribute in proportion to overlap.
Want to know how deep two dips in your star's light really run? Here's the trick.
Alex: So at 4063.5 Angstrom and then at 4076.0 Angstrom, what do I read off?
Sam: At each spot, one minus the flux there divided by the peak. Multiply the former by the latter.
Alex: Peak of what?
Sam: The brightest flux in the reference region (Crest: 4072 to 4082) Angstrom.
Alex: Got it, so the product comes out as 0.005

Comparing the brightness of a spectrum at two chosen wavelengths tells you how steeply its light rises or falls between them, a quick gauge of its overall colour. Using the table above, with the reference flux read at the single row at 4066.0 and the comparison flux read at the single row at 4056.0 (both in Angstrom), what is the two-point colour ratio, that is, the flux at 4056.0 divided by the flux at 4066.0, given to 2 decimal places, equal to 0.95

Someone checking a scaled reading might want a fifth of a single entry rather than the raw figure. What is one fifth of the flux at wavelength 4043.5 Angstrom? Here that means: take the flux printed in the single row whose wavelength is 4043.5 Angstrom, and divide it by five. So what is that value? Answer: 7.8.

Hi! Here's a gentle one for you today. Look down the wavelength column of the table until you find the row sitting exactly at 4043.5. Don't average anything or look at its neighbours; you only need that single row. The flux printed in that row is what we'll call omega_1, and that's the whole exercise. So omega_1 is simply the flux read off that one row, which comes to 39.04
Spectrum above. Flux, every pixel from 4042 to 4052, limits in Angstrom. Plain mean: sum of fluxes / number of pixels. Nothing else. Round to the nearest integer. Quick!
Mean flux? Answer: 38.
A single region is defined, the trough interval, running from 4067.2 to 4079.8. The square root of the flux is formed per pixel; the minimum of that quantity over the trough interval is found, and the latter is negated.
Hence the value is -5.86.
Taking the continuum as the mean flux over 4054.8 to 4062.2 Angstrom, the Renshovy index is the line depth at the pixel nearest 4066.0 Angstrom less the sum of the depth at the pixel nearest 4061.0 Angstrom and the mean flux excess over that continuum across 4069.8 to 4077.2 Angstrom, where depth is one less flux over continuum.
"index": -5.2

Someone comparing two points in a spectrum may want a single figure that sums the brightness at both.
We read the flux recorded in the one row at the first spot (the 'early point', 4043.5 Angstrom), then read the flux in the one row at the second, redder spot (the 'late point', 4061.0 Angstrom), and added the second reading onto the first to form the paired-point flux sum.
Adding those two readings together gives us 71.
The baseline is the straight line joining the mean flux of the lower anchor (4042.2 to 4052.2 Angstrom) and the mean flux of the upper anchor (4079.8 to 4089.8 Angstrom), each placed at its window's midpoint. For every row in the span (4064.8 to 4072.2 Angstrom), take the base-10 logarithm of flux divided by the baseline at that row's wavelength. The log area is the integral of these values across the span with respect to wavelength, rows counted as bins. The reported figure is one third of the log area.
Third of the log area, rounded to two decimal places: -0.08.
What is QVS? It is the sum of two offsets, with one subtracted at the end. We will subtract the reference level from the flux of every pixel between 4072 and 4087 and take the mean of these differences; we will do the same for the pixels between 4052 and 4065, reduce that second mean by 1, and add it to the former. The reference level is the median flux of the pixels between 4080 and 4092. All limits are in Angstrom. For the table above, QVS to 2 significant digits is -5.0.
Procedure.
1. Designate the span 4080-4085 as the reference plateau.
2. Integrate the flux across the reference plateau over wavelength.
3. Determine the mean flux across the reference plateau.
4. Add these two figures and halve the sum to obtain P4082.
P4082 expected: 122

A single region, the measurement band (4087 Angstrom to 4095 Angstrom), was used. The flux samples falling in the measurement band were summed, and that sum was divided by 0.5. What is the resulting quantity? 254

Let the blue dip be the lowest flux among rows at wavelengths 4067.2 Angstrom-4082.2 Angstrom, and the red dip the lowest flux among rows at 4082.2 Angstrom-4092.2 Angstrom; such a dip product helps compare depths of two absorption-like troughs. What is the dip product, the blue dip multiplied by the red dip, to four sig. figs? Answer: 1397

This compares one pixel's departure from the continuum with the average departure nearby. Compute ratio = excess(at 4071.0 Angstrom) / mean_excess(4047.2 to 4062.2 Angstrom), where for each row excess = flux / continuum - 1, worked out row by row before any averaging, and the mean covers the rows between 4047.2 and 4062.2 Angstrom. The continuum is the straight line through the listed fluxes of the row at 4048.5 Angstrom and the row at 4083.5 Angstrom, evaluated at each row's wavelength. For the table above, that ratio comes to 2.1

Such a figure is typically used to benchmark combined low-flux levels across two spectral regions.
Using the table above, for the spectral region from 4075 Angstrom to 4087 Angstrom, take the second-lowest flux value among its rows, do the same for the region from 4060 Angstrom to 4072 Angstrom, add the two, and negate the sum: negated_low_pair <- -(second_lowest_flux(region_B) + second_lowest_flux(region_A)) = -75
